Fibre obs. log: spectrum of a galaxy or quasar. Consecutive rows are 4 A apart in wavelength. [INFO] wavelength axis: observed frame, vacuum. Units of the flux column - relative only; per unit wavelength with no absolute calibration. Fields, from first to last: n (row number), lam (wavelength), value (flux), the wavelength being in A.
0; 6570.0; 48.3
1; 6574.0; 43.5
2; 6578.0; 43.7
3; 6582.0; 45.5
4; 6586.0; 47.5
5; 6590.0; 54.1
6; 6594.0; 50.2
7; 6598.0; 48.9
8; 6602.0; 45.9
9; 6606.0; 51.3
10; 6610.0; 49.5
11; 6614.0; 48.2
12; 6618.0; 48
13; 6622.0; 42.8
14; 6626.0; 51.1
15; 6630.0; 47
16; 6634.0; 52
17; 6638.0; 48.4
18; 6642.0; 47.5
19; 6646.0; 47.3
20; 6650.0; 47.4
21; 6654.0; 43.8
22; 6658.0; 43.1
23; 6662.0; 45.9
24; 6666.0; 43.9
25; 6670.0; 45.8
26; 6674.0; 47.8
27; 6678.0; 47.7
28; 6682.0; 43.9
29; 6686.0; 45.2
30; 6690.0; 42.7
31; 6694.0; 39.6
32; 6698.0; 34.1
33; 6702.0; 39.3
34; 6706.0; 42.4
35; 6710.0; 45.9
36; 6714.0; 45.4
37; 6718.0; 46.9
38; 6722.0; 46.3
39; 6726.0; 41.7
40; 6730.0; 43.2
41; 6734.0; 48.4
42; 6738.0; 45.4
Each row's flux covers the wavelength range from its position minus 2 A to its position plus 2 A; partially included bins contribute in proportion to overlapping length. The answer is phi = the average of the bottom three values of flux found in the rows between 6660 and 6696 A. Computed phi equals 42.1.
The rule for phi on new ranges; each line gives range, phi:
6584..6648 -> 45.2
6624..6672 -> 43.6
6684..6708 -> 37.7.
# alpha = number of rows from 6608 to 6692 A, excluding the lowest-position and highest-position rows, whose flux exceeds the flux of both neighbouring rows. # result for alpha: 6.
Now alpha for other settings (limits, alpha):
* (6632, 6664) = 1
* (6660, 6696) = 2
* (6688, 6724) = 2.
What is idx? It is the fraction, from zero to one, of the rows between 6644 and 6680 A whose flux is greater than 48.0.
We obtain 0.0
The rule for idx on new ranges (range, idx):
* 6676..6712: 0.0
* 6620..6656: 0.3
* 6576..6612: 0.6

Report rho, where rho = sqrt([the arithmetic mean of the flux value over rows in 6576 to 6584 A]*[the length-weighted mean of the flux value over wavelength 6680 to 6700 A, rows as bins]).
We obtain 42.8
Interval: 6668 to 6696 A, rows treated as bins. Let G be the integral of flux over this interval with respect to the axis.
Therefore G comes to 1251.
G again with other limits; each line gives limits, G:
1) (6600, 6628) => 1347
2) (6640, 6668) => 1276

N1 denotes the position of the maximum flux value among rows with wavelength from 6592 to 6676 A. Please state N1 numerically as 6634.0 A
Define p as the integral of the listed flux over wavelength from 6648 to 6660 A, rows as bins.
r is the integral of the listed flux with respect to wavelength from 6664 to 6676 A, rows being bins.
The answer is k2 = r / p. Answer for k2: 1.02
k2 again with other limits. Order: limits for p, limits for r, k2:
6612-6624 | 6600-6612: 1.06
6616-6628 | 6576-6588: 0.96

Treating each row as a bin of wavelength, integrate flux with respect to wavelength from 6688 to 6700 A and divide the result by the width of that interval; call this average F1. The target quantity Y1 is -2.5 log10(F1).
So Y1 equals -3.972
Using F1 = 38.8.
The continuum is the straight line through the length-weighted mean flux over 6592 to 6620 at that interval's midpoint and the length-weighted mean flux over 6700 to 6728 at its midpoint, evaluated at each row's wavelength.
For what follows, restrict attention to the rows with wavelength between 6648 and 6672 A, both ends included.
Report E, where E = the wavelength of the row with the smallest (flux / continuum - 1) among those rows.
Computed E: 6658.0 A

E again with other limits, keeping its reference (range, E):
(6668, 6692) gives 6690.0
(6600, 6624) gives 6622.0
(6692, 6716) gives 6698.0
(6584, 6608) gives 6602.0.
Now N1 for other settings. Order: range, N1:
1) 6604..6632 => 6606.0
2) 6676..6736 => 6734.0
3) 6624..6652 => 6634.0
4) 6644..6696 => 6674.0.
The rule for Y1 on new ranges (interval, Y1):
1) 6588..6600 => -4.270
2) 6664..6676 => -4.153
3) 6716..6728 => -4.132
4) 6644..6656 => -4.161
